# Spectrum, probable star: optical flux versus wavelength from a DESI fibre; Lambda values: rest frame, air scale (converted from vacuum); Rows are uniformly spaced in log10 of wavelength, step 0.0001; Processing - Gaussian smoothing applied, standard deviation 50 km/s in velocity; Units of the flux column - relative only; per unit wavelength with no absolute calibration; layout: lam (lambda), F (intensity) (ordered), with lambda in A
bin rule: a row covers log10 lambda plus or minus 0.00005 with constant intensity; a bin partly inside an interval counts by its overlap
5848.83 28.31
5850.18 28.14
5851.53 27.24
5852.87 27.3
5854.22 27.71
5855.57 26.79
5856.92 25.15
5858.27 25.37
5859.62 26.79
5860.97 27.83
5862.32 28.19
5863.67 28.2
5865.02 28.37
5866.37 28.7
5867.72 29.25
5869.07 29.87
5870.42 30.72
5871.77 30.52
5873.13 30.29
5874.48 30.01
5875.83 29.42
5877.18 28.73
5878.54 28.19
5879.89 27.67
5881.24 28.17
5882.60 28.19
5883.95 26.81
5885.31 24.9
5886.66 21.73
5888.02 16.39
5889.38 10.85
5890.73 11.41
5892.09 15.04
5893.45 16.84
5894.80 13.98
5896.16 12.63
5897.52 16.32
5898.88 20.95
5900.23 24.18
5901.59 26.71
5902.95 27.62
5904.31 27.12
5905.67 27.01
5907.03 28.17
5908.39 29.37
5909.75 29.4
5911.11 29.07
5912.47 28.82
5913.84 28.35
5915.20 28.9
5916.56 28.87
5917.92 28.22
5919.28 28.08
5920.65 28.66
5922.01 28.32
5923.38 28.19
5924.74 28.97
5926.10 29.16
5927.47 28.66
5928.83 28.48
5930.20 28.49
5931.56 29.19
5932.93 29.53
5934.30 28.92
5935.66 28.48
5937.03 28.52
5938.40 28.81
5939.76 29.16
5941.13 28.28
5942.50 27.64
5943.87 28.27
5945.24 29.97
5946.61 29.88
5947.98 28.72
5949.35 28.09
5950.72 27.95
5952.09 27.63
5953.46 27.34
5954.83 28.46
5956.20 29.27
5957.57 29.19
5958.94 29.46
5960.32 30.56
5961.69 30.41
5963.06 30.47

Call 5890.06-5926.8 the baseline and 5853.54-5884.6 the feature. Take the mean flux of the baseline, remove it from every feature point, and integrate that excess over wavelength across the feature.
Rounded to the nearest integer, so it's 108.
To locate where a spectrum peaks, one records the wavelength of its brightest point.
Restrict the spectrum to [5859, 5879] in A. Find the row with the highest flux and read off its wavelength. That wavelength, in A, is 5870.42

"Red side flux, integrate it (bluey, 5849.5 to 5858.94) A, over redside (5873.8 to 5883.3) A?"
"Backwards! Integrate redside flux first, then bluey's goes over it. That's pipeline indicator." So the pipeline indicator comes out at 0.93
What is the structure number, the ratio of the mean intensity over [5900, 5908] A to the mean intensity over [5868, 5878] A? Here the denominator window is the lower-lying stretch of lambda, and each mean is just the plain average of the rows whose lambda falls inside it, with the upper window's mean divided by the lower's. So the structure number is 0.90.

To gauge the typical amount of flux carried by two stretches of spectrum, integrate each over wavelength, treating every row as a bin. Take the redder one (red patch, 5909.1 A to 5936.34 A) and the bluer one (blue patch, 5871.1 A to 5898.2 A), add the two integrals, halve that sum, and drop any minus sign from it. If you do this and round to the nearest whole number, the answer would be 695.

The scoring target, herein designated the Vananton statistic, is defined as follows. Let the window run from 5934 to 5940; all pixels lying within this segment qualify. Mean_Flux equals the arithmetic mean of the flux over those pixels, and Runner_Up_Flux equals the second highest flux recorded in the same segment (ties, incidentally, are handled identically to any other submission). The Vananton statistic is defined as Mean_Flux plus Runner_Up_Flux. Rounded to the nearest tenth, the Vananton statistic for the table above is 57.7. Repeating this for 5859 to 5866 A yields 56.1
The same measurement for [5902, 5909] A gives 56.0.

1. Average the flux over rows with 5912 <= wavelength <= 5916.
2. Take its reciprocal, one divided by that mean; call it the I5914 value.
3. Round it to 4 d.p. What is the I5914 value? 0.0349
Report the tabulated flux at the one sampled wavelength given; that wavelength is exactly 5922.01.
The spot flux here 28.32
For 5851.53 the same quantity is 27.24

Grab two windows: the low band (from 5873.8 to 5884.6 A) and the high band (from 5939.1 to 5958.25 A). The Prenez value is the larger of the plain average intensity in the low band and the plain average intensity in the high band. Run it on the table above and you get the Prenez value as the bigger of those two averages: 28.6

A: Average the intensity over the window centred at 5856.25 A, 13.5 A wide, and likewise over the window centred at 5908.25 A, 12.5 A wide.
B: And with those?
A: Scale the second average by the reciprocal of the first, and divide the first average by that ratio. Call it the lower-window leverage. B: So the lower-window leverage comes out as 26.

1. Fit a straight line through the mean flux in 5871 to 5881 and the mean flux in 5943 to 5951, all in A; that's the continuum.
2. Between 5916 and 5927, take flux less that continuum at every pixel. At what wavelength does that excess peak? 5926.10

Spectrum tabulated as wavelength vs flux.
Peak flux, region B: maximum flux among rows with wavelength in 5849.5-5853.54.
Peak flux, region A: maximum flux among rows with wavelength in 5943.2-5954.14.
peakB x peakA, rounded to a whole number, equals 843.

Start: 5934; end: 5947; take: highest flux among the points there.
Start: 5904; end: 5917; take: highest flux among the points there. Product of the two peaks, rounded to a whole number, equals 881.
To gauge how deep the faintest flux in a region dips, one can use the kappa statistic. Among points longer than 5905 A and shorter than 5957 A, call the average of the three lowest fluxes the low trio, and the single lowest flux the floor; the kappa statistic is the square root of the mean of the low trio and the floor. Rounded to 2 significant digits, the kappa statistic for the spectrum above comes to 5.2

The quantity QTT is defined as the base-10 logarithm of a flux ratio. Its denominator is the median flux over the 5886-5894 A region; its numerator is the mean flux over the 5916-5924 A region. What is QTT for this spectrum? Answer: 0.26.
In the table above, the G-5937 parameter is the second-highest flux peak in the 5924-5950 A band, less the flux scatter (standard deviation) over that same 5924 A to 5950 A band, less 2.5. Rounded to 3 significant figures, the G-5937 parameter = 26.8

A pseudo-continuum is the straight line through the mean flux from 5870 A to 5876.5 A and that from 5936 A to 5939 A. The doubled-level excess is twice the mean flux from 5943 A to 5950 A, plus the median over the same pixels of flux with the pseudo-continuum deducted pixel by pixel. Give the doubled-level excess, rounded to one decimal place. 58.3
